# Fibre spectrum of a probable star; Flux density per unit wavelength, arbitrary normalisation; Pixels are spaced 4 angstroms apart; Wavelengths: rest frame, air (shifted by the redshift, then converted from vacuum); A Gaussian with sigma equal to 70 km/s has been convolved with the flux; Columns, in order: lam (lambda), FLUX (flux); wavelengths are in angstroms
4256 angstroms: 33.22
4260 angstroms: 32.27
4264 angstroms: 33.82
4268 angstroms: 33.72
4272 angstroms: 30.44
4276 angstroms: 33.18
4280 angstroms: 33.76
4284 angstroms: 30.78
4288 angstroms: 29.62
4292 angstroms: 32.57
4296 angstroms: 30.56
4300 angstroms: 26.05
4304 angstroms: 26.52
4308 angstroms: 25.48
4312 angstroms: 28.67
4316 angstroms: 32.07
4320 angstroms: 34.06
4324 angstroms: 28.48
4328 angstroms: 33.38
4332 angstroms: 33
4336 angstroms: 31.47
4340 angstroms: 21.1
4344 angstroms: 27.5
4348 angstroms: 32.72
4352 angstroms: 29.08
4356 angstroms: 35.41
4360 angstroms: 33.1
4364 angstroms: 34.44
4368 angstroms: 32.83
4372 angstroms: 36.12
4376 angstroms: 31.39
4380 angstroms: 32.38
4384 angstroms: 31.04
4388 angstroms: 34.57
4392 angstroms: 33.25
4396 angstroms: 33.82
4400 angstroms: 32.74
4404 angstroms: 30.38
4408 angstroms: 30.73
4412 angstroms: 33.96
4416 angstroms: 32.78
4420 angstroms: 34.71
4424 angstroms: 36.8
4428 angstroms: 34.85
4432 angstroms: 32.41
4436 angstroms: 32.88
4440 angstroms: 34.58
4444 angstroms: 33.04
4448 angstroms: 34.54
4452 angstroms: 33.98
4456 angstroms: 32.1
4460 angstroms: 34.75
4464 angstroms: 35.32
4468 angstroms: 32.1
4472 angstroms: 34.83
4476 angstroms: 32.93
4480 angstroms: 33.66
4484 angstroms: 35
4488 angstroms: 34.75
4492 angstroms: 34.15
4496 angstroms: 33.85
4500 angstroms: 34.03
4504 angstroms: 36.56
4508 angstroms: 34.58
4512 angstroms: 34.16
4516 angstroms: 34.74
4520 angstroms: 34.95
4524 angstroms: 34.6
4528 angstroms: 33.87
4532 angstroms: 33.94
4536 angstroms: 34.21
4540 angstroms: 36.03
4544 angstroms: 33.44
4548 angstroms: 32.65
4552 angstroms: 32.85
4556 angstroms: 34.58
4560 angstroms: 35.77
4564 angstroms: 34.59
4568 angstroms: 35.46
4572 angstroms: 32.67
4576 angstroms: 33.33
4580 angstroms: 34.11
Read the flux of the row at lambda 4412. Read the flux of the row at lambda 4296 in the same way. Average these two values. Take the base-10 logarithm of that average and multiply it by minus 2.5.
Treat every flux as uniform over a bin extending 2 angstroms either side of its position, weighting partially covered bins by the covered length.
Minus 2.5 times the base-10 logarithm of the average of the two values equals -3.77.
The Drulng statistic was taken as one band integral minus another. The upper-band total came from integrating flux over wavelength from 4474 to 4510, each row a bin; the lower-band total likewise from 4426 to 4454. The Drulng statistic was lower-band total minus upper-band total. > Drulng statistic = -293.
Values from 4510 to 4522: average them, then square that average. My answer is 1198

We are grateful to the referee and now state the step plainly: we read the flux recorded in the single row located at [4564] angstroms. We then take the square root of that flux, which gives 5.88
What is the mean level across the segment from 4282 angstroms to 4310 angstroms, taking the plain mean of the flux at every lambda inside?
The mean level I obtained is 28.8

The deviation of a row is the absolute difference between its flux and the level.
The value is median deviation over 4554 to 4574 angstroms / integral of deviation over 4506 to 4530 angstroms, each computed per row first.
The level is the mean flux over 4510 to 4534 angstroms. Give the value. 0.13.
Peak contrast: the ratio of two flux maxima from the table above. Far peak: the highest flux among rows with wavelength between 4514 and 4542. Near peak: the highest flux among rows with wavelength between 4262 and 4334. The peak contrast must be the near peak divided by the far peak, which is 0.95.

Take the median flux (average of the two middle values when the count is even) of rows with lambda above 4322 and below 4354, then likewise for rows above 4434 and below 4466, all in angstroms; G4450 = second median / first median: 1.13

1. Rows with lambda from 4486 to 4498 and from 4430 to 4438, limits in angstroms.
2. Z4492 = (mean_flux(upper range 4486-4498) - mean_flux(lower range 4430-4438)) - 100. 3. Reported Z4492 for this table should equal -98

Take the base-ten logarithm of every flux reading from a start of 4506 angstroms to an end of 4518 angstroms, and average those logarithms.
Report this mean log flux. 1.54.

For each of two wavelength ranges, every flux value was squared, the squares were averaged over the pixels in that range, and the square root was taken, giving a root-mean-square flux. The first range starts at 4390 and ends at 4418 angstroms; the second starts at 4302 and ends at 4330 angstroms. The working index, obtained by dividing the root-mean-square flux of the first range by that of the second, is 1.09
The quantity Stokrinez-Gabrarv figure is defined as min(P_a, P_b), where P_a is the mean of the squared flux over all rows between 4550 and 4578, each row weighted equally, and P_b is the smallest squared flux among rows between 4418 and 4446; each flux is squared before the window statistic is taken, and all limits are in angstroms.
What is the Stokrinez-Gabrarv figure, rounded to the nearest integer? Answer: 1050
